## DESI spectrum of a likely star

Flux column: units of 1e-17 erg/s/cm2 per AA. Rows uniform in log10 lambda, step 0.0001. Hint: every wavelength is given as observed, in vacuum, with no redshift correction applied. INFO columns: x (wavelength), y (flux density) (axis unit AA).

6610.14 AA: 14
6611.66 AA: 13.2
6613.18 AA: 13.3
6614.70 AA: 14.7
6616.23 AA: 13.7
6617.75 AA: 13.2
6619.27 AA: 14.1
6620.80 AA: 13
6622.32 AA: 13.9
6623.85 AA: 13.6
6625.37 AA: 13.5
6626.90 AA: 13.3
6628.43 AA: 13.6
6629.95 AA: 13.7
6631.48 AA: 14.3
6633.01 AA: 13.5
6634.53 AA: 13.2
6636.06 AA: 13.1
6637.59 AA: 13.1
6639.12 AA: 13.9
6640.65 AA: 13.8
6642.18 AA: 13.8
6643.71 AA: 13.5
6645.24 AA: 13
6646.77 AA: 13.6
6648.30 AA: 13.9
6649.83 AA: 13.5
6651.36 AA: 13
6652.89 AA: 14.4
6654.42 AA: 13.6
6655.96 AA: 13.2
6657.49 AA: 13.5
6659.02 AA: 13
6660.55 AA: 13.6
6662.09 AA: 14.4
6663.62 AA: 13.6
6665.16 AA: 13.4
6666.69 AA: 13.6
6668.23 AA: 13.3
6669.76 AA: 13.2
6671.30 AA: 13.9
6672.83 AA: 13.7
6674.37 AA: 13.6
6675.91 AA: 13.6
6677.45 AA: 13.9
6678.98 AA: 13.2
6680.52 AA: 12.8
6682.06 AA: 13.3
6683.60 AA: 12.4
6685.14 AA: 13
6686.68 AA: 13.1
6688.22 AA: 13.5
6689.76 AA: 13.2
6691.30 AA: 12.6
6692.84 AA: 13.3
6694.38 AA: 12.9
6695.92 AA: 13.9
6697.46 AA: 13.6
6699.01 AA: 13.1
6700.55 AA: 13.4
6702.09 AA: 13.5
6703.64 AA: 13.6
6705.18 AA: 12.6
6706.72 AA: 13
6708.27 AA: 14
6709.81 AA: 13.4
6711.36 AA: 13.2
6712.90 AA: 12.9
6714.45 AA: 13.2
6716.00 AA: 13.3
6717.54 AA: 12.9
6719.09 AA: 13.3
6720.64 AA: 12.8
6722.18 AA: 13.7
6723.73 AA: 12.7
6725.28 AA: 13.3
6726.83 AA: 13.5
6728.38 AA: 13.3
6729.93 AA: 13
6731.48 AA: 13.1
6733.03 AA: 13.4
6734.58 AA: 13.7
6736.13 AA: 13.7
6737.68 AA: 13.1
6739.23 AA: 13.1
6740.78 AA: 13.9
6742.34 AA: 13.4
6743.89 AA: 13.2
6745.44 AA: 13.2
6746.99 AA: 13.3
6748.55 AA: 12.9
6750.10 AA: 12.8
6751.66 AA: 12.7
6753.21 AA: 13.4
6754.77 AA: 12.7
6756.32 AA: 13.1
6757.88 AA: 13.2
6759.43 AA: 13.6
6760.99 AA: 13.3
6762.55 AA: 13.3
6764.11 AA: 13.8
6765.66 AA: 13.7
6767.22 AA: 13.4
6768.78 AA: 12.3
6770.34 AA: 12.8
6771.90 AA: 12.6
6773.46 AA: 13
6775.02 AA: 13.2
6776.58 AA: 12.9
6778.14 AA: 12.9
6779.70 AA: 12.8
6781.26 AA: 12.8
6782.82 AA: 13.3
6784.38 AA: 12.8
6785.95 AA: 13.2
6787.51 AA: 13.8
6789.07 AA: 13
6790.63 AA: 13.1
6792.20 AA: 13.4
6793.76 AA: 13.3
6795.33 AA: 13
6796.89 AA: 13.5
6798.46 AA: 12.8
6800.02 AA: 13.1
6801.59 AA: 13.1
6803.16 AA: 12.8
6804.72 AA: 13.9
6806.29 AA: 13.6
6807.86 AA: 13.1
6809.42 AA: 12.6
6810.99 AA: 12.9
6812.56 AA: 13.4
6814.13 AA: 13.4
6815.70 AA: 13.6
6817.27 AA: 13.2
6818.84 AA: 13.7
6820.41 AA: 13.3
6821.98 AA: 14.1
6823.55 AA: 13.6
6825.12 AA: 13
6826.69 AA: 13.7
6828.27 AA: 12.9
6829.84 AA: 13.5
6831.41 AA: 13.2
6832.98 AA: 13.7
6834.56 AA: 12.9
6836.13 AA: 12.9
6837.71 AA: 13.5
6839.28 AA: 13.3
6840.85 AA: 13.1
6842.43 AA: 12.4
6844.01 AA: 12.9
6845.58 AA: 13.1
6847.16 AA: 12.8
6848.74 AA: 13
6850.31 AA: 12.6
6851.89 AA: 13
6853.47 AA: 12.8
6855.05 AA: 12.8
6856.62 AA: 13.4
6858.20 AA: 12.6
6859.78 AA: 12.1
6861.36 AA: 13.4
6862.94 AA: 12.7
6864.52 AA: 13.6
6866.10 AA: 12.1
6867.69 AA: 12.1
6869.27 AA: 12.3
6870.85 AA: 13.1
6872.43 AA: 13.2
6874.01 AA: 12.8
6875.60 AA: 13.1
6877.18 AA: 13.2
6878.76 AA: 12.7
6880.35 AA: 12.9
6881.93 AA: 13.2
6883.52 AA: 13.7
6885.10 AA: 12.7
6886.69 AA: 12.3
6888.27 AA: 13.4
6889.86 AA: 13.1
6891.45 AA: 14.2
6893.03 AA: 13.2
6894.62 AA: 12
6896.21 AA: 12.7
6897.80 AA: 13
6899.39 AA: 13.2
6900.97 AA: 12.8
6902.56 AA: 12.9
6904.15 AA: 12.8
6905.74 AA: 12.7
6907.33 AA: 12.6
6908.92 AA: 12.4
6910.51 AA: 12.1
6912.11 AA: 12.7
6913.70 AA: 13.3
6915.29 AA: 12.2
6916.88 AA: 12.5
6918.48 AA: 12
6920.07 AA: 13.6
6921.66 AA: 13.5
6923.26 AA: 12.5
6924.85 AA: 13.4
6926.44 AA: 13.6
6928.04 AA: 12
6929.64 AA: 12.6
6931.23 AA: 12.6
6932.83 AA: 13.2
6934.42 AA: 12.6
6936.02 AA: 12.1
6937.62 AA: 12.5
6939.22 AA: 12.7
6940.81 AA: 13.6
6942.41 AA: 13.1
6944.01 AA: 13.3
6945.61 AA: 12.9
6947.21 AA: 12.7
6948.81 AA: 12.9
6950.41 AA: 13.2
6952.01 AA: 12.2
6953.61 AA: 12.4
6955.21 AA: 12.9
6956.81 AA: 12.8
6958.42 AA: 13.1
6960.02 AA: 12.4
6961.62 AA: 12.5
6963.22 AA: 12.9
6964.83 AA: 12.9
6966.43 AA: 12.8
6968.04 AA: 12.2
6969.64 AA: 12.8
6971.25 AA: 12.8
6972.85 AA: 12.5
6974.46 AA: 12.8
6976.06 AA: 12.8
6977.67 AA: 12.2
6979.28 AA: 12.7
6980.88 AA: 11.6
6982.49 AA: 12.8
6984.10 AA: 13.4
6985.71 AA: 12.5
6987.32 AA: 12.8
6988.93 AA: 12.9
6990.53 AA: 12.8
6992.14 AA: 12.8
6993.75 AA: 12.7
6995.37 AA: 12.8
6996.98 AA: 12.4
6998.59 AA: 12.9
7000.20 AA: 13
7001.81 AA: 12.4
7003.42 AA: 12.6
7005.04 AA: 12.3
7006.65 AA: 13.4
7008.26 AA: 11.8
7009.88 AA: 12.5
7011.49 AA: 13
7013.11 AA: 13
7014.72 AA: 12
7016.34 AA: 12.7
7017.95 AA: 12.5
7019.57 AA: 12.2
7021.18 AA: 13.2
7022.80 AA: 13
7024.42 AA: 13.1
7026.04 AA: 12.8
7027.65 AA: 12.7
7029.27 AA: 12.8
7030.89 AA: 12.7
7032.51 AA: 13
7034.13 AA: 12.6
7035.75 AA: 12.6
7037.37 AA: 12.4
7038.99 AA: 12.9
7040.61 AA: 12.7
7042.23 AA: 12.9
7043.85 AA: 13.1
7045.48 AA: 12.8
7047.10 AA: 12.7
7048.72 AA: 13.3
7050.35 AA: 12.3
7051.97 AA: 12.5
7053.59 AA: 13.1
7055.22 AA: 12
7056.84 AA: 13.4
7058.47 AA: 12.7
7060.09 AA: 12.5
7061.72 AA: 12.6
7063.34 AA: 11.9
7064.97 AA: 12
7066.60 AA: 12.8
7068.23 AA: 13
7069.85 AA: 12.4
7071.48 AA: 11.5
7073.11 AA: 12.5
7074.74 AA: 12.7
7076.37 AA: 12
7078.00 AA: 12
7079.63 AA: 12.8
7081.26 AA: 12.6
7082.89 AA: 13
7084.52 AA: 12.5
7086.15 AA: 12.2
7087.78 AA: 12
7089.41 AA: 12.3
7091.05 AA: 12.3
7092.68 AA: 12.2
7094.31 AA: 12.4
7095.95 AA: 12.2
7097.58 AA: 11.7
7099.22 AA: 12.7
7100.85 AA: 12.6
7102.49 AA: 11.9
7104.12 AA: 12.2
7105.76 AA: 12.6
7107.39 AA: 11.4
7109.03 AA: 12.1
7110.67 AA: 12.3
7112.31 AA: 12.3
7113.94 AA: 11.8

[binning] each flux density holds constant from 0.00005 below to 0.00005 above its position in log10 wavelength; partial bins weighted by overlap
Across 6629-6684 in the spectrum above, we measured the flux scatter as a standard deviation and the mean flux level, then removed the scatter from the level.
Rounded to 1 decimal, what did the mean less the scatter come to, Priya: 13.1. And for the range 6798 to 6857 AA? 12.8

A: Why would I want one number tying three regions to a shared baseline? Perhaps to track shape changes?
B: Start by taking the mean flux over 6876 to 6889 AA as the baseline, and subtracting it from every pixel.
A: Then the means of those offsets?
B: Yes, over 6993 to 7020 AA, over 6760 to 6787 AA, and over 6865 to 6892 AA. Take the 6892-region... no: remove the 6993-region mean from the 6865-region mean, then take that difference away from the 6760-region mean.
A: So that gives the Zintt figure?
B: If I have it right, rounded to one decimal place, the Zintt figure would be -0.3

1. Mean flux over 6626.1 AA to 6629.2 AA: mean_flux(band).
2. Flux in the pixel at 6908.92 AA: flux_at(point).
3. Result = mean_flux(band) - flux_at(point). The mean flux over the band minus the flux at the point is 1.0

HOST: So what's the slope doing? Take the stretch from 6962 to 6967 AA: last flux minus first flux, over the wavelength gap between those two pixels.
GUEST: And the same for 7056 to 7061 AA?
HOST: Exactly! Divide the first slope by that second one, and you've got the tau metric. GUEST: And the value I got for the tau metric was 0.1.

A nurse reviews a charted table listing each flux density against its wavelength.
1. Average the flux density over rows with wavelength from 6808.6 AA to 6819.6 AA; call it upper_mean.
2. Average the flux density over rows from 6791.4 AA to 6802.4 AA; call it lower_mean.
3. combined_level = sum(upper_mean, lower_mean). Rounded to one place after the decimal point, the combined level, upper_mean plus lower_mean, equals 26.4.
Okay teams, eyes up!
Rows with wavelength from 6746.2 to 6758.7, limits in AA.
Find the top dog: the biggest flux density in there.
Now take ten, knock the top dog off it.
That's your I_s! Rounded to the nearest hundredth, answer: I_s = -3.40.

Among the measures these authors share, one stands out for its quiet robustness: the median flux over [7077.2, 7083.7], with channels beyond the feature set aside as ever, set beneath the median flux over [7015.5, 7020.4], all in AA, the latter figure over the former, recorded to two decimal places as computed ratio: 0.98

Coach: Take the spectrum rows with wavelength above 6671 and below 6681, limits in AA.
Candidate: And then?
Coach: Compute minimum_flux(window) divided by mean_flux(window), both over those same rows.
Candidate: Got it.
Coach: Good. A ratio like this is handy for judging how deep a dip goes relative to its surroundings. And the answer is 0.946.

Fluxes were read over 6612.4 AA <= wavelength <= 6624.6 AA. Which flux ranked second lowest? 13.2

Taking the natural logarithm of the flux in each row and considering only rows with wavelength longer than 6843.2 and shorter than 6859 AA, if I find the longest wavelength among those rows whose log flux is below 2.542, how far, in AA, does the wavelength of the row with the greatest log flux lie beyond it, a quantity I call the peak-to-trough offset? -1.6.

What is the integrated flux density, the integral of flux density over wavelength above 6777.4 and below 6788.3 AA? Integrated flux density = 143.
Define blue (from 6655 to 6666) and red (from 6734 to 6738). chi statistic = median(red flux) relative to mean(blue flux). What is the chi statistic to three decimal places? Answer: 1.013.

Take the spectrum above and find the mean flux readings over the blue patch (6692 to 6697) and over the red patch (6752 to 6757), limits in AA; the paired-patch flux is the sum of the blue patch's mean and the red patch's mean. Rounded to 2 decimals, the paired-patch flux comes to 26.43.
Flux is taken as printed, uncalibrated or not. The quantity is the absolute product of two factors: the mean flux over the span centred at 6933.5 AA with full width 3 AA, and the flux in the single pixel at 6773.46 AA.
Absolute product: 168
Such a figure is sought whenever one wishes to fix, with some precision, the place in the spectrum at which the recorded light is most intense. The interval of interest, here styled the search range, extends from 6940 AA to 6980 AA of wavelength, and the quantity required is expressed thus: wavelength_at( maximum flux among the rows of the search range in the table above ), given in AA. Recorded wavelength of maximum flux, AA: 6940.81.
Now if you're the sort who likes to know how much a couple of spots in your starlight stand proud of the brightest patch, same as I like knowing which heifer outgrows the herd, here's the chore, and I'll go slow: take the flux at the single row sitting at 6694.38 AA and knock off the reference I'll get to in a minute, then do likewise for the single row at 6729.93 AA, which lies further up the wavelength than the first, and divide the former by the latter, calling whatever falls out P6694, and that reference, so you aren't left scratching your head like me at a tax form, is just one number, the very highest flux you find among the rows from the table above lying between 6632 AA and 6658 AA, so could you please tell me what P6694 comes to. 1.1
